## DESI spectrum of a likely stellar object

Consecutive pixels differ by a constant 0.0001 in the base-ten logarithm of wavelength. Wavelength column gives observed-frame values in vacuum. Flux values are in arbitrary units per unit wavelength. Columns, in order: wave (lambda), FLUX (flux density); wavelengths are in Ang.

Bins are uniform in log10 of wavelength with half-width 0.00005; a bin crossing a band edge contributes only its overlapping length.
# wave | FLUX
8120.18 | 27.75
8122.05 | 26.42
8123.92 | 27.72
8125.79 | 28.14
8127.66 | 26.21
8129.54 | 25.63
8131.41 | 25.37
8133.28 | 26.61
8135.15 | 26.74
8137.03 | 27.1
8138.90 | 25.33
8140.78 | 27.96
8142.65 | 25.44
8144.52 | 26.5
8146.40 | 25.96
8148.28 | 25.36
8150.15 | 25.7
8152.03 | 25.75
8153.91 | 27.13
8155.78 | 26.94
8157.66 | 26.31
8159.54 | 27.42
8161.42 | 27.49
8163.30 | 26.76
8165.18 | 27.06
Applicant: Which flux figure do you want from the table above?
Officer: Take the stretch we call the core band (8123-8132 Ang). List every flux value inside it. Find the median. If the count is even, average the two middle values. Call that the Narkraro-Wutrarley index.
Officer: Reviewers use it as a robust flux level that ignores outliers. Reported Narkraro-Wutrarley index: 26.2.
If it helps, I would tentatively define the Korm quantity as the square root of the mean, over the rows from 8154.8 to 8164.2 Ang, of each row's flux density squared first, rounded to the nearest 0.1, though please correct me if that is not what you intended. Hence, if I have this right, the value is 27.0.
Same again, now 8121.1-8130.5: 26.8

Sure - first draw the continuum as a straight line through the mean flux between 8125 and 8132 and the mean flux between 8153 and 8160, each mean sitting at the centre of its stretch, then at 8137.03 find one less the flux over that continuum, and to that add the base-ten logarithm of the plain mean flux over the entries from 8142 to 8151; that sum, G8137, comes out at 1.39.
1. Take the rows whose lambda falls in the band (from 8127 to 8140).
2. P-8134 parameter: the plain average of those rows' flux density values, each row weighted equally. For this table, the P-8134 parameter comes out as 26.14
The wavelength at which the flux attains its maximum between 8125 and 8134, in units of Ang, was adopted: 8125.79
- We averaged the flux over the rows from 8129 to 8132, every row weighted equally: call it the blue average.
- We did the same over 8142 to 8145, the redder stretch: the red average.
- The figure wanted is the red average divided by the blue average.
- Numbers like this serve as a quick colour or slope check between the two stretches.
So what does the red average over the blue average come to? 1.02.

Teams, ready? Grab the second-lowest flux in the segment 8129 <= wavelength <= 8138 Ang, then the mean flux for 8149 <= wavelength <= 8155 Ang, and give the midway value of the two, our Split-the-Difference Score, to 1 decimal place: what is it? 25.9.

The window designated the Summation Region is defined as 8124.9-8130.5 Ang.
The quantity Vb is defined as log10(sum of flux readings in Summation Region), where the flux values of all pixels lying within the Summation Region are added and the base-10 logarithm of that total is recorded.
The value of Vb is 1.903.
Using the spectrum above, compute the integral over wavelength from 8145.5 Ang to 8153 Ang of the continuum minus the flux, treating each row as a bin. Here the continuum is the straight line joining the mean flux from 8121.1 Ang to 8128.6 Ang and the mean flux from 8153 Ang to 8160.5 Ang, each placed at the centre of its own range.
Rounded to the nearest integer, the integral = 10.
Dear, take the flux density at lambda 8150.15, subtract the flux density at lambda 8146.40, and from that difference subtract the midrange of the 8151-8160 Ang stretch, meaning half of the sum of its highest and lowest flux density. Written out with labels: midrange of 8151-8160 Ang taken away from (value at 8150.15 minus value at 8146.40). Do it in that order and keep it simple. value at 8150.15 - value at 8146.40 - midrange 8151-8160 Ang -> -26.8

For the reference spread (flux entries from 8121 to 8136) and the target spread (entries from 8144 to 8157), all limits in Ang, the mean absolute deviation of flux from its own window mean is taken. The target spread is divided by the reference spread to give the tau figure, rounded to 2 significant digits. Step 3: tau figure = 0.82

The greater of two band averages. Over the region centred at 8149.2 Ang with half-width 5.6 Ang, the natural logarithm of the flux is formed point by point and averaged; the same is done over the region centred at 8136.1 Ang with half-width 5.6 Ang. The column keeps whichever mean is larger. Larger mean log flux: 3.28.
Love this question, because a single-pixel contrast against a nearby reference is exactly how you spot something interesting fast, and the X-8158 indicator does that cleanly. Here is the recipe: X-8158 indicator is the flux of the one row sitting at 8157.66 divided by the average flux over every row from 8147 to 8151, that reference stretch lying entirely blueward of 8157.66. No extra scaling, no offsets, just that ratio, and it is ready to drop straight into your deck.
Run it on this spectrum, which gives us 1.03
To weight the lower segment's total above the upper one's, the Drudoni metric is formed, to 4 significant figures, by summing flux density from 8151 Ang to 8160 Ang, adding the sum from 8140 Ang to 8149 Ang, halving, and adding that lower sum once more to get 263.6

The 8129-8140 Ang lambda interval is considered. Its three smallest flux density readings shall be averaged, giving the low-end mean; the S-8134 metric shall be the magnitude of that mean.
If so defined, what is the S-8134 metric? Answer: 25.4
